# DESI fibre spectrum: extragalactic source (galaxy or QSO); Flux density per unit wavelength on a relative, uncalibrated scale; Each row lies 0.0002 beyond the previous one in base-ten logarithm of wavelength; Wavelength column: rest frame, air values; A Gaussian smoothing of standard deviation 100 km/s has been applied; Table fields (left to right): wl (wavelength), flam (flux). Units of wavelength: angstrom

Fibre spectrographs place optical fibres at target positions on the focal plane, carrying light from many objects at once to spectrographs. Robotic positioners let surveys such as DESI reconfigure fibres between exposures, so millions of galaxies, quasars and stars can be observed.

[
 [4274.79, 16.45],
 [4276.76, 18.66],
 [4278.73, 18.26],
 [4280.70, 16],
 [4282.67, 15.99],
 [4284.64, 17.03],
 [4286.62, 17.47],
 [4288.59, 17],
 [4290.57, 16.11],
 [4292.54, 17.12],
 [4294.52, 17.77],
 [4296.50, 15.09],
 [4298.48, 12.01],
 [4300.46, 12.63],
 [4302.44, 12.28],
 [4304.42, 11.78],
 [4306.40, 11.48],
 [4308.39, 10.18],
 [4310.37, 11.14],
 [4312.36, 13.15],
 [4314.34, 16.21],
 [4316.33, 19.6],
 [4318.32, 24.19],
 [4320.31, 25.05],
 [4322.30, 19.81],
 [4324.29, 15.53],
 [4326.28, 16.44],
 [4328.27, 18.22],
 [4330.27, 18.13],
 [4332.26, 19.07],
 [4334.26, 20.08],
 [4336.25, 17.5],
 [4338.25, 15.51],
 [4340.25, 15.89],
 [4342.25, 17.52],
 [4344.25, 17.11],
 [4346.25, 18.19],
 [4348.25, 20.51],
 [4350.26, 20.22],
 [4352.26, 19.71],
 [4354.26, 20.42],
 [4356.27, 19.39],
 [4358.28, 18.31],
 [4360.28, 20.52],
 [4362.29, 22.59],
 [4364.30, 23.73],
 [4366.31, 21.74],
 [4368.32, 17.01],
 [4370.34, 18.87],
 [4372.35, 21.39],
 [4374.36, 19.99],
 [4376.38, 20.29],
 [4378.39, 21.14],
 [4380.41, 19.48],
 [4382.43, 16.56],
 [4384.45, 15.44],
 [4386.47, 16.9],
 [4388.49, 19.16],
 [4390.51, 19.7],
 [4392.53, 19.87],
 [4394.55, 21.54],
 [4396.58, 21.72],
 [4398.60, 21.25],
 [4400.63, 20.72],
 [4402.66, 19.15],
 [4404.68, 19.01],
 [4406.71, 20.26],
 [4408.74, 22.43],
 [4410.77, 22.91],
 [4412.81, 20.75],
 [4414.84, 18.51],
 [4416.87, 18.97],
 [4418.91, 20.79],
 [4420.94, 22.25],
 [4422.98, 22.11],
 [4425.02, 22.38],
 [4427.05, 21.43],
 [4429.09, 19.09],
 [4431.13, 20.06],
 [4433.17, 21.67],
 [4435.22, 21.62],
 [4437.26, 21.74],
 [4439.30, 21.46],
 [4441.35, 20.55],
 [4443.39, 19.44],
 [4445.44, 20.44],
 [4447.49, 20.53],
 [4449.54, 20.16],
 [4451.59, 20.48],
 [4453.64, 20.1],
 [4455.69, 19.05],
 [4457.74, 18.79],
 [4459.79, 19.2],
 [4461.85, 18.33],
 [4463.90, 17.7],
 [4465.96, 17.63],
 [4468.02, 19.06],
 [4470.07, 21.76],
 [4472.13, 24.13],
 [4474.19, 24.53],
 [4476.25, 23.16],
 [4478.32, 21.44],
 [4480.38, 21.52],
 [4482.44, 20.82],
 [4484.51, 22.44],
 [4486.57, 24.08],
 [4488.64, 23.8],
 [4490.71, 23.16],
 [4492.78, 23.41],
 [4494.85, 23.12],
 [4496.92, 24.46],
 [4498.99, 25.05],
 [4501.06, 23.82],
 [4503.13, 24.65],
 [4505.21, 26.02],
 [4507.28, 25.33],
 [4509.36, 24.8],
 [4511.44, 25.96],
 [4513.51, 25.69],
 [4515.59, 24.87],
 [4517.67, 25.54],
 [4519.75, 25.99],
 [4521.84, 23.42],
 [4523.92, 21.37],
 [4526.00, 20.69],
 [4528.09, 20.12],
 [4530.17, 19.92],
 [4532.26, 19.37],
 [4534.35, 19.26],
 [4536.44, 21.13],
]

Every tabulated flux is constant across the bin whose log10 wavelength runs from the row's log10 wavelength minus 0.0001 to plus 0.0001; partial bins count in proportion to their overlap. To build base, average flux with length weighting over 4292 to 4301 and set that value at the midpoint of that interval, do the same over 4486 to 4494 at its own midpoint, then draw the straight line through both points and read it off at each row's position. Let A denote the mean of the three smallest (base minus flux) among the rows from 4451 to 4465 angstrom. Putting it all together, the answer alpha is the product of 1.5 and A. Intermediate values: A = 2.05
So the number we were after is 3.1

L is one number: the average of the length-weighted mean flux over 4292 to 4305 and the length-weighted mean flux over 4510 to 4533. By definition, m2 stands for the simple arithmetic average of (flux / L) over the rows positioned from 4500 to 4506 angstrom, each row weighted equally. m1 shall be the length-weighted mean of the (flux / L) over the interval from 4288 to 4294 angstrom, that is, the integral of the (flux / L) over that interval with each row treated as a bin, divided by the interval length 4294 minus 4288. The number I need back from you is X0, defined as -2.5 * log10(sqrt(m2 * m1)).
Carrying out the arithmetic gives -0.10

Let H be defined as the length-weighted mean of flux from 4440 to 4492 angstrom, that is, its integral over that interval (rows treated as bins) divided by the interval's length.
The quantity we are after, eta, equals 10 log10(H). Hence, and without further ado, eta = 13.2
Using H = 20.9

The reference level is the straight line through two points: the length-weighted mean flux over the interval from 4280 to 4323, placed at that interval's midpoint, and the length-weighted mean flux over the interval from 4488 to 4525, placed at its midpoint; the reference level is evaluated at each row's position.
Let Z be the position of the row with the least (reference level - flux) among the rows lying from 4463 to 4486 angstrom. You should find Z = 4474.19 angstrom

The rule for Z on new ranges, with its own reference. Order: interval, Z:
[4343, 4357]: 4348.25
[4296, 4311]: 4296.50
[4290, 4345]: 4320.31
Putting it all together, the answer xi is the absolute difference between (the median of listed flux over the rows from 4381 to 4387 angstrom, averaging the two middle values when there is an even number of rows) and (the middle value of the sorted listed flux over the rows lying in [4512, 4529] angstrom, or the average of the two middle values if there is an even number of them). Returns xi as 8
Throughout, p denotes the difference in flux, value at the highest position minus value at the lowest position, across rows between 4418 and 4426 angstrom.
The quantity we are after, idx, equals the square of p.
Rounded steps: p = 2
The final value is 3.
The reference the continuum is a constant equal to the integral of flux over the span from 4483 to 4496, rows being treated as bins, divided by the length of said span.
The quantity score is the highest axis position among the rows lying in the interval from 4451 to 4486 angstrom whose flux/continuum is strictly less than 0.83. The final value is 4468.02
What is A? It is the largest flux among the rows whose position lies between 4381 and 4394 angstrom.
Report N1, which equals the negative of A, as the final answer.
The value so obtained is -19.9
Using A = 19.87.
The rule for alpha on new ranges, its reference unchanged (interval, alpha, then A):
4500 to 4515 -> -2.2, -1.44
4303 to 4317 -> -0.9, -0.61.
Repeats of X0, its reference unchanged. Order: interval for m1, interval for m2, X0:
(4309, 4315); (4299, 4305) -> 0.41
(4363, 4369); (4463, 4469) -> -0.06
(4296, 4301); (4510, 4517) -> 0.02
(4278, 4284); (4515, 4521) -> -0.11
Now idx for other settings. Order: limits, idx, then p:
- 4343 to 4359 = 1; 1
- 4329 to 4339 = 7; -3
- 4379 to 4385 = 16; -4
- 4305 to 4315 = 22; 5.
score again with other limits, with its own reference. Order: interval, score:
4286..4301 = 4300.46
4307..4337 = 4336.25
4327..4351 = 4346.25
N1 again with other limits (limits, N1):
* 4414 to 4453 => -22.4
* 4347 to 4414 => -23.7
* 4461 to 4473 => -24.1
